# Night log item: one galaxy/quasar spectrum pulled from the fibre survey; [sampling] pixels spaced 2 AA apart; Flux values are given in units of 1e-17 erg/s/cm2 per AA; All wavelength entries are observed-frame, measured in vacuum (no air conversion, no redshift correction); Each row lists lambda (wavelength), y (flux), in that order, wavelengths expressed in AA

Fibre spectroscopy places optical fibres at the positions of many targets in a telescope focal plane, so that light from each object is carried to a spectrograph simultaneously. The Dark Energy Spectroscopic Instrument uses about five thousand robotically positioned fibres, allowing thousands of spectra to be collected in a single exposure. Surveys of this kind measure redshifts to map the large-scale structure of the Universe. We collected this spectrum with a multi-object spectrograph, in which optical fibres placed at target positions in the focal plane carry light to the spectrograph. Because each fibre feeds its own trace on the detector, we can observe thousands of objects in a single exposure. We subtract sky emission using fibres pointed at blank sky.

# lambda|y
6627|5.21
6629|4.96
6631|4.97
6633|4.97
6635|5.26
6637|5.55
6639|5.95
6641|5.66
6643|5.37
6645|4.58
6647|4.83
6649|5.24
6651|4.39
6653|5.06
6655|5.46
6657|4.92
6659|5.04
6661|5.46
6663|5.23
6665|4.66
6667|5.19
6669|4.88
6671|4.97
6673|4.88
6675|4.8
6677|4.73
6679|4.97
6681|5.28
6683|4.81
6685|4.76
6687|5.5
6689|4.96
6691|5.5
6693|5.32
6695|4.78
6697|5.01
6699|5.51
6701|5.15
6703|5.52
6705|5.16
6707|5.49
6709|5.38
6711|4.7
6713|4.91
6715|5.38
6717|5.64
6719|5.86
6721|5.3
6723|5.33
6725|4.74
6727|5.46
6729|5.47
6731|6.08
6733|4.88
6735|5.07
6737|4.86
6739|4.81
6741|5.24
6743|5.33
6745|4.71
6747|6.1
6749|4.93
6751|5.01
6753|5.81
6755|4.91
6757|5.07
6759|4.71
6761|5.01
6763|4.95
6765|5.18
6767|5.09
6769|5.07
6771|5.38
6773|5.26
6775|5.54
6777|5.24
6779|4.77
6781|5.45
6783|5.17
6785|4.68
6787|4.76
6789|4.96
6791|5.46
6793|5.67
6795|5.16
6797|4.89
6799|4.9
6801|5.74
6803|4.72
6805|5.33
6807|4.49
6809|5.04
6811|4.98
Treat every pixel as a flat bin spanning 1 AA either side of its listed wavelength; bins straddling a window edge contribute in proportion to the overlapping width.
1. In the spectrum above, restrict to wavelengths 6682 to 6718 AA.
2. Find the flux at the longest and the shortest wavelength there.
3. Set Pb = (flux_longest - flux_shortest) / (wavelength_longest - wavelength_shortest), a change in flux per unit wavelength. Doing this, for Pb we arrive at 0.024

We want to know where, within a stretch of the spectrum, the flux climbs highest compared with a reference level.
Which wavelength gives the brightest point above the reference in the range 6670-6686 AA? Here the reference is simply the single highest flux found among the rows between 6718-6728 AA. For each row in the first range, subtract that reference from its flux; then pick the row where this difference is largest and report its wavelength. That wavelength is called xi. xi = 6681 AA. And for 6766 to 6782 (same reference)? 6775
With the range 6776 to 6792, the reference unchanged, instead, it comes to 6791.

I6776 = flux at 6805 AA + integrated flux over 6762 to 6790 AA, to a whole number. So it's 148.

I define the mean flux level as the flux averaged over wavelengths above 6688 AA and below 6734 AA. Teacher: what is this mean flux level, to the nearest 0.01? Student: 5.28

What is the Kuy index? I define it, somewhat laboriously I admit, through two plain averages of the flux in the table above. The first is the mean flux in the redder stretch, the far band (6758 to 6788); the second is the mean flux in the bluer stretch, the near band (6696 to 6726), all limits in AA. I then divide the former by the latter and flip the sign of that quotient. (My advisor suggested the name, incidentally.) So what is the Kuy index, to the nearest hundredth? -0.96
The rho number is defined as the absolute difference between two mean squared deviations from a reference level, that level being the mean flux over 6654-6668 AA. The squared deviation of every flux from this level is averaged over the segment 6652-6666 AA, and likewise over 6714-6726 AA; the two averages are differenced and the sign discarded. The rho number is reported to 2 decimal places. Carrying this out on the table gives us 0.10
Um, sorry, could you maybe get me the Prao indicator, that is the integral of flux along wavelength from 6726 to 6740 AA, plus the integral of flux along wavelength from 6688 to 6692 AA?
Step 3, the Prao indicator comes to 94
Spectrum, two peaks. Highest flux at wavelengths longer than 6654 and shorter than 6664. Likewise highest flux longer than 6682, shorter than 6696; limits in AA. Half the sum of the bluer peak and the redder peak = 5.48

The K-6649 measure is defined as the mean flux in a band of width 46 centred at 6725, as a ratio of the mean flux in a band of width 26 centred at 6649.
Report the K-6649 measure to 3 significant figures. 1.02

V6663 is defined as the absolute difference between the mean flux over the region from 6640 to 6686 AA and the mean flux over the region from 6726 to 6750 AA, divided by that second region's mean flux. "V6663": 0.05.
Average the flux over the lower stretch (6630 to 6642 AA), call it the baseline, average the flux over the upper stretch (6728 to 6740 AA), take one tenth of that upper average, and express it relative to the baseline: 0.096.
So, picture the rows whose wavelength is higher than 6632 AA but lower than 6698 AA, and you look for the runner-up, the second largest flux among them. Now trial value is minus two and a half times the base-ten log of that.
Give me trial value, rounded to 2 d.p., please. -1.88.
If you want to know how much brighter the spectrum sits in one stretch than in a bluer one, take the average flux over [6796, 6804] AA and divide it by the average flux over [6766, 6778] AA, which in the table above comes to 0.96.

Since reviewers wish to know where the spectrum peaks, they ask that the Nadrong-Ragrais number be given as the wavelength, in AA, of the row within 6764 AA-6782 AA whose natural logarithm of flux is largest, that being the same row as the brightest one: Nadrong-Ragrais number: 6775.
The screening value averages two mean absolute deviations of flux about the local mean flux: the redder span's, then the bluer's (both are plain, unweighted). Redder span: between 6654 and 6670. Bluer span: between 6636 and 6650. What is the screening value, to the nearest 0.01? 0.30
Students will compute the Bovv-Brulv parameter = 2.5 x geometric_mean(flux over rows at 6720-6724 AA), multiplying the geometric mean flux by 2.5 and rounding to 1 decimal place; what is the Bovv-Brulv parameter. 13.3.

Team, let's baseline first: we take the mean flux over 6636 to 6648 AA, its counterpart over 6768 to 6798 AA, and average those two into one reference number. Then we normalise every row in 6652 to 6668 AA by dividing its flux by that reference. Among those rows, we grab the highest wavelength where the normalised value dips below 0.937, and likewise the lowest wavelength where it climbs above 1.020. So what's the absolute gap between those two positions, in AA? 10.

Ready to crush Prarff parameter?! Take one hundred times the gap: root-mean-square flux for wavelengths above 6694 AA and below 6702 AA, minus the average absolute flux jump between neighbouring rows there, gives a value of 476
